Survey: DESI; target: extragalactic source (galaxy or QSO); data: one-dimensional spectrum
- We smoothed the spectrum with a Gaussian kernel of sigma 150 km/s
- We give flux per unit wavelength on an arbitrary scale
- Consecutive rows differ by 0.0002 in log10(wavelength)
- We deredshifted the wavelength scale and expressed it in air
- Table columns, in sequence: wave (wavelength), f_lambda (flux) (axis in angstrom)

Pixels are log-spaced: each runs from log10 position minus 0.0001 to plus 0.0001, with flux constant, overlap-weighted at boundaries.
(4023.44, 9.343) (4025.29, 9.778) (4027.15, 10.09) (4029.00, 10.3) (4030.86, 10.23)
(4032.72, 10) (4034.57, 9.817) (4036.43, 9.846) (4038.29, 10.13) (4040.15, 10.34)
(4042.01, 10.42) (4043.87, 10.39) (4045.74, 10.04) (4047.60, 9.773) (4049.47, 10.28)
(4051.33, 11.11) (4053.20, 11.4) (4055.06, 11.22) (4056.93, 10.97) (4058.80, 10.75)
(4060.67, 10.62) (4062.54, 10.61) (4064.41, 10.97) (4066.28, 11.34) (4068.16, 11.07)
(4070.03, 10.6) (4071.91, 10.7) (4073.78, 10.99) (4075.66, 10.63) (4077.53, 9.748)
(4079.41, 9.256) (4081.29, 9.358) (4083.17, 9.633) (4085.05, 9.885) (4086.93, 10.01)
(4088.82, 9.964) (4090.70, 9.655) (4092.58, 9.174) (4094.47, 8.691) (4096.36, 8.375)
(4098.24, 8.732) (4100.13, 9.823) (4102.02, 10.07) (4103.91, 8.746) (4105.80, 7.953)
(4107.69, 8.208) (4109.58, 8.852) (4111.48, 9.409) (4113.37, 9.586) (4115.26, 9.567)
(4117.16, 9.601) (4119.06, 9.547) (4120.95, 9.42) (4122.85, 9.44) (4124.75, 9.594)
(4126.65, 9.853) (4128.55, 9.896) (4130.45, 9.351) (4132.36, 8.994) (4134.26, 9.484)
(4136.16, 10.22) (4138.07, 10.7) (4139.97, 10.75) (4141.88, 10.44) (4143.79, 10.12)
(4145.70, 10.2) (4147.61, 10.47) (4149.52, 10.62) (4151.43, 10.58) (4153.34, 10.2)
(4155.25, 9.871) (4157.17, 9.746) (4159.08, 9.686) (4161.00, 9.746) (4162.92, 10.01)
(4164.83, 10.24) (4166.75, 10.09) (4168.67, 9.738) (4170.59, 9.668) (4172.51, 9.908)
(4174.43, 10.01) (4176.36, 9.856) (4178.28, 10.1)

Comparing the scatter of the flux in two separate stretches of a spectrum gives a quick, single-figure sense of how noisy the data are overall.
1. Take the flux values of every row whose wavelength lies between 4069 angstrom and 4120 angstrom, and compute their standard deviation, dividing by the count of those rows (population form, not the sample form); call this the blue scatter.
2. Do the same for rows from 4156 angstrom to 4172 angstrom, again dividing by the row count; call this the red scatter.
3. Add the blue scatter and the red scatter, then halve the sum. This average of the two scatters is 0.475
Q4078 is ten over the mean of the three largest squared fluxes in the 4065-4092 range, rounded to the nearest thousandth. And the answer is 0.081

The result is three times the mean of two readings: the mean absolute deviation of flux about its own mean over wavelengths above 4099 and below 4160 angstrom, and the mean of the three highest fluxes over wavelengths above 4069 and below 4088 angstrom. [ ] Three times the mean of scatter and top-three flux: 16.9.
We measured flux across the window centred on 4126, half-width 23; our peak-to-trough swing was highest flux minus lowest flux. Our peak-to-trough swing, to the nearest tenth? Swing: 2.8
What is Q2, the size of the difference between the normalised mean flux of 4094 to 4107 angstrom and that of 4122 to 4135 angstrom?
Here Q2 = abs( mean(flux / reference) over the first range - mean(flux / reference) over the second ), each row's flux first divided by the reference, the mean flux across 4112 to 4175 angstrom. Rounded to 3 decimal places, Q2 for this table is 0.061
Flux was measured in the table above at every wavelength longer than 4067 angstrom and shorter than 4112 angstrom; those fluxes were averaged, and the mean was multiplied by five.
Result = 47.8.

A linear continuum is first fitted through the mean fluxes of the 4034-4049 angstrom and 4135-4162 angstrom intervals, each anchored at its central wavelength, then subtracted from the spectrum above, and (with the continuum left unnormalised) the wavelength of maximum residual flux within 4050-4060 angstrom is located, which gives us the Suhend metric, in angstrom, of 4053.20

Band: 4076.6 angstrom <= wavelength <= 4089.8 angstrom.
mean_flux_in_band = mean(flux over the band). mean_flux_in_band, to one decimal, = 9.7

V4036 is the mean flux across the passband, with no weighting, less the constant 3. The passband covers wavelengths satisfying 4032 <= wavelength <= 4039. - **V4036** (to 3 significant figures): 6.95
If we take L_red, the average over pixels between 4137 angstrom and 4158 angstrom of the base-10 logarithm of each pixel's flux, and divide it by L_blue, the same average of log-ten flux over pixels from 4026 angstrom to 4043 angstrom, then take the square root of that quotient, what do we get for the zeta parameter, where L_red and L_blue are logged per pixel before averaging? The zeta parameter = 1.004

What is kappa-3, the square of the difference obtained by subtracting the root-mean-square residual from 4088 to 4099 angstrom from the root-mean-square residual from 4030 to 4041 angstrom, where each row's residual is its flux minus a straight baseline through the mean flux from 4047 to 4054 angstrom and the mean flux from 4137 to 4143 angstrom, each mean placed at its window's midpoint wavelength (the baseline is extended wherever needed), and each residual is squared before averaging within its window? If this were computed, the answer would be 1.0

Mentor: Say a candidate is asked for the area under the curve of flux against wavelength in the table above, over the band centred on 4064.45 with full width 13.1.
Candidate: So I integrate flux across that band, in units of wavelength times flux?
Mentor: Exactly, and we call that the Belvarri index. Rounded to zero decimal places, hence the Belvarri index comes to 142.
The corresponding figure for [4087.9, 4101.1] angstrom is 121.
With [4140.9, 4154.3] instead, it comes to 139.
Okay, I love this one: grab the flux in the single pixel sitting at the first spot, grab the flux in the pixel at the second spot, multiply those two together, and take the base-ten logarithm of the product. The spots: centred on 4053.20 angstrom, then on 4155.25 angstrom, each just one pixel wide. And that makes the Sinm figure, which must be 2.05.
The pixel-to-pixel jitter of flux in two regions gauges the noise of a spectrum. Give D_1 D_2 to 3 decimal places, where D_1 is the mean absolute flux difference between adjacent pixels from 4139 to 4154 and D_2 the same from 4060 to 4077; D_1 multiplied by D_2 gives 0.062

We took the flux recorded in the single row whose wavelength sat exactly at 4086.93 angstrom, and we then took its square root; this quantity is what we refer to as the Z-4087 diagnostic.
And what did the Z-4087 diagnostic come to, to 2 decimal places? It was 3.16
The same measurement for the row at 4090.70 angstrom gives 3.11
